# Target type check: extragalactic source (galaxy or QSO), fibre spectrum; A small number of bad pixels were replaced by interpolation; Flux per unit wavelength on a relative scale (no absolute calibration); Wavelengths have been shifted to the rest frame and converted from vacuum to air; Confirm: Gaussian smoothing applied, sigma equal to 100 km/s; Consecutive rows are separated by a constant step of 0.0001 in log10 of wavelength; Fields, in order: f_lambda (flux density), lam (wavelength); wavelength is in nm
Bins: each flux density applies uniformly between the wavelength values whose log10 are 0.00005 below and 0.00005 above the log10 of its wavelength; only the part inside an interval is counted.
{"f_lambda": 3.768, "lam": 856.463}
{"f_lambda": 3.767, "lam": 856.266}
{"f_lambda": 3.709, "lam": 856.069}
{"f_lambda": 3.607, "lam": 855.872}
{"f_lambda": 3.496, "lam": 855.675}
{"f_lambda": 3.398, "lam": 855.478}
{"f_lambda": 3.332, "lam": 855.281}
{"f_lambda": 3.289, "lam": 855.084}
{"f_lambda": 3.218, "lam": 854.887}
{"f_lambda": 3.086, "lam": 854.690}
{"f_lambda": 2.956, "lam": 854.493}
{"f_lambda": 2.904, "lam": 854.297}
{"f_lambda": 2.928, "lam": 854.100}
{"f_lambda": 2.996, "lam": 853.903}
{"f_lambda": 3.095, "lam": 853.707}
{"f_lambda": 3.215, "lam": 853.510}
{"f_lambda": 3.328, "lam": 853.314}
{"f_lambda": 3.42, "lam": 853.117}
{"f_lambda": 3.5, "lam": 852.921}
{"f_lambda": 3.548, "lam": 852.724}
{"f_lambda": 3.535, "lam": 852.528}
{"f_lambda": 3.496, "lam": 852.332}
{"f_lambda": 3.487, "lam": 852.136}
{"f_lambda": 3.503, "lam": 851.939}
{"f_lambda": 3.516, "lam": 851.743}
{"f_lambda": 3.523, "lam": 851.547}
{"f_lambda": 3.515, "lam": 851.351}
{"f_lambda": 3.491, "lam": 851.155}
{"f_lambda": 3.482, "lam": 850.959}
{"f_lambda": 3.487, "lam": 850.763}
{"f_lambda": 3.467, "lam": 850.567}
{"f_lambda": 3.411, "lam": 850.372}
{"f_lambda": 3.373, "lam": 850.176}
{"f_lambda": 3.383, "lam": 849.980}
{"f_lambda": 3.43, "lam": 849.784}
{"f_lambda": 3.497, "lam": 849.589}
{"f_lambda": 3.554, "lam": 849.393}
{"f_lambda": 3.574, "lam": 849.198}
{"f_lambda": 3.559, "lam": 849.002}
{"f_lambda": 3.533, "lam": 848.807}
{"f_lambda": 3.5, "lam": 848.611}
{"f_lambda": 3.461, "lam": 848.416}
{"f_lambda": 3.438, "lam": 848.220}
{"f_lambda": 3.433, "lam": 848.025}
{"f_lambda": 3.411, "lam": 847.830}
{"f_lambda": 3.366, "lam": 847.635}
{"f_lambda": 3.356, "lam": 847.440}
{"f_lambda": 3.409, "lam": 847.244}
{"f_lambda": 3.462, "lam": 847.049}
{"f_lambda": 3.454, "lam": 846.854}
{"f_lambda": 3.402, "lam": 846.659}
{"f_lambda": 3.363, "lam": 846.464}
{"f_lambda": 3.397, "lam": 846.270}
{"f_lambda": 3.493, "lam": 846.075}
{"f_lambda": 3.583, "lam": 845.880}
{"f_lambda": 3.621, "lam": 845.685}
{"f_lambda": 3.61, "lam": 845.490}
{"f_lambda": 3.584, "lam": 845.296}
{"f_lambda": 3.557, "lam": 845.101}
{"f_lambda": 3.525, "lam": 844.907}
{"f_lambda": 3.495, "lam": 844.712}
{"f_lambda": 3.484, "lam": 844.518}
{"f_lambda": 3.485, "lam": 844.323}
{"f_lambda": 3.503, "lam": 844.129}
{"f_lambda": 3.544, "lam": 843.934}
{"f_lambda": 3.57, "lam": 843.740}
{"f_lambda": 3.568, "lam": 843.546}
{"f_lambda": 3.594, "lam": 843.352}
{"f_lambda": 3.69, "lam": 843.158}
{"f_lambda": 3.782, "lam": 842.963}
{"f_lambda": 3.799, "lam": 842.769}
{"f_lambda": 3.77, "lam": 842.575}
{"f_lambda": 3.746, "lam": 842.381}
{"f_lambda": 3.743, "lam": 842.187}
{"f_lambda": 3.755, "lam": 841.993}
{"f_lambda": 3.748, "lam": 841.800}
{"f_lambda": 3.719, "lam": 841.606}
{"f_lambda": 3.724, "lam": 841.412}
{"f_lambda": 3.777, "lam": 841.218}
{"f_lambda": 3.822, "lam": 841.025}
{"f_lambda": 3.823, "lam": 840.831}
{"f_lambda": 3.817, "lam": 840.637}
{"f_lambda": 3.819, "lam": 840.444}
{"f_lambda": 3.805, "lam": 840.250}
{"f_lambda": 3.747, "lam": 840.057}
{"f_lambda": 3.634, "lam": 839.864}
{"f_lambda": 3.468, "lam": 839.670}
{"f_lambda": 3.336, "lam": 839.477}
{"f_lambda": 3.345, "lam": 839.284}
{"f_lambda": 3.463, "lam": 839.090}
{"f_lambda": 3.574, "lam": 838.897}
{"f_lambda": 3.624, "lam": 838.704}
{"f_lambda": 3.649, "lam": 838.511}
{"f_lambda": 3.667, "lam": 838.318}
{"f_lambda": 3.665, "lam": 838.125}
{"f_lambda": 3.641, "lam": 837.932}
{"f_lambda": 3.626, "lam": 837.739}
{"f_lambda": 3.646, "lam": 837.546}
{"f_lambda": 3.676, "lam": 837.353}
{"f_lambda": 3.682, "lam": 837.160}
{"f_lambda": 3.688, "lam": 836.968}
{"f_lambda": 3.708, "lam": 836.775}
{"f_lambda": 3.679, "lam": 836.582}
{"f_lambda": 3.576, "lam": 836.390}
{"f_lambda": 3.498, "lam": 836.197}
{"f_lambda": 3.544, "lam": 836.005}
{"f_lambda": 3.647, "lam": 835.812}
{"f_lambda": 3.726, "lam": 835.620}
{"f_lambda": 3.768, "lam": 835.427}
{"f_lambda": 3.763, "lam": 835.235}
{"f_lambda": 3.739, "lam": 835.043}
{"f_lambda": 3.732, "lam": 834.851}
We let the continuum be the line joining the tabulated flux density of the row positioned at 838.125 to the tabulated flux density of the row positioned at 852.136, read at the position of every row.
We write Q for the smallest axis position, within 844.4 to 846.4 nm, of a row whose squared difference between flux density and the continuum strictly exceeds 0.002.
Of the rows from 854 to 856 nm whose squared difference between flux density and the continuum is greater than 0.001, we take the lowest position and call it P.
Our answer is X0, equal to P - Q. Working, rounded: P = 854.100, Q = 844.518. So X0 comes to 9.58 nm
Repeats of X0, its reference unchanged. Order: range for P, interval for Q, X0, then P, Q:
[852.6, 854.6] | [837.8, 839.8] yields 13.83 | 852.724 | 838.897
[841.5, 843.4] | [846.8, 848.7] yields -5.25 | 841.606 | 846.854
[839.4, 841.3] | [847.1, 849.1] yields -7.77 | 839.477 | 847.244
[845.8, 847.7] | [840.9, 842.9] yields 5.05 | 846.075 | 841.025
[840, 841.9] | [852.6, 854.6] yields -12.67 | 840.057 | 852.724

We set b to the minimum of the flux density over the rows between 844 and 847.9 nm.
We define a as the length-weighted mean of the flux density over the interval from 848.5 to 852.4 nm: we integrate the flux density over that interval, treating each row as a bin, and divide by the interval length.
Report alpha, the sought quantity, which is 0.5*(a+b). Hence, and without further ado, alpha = 3.42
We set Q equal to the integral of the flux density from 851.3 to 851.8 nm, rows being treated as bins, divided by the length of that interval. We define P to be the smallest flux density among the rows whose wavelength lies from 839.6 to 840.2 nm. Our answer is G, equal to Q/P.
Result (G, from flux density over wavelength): 1.01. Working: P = 3.468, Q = 3.52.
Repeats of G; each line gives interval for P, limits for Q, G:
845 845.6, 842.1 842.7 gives 1.06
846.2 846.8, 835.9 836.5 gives 1.05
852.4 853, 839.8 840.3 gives 1.07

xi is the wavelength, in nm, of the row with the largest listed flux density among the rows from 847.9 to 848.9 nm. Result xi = 848.807 nm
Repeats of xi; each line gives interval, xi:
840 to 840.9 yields 840.831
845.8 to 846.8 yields 845.880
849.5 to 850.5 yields 849.589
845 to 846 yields 845.685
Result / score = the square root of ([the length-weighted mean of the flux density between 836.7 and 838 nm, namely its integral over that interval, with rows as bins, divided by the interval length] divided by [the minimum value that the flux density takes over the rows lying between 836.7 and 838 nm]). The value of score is 1.006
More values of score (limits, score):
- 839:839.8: 1.011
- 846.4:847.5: 1.008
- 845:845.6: 1.004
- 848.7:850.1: 1.017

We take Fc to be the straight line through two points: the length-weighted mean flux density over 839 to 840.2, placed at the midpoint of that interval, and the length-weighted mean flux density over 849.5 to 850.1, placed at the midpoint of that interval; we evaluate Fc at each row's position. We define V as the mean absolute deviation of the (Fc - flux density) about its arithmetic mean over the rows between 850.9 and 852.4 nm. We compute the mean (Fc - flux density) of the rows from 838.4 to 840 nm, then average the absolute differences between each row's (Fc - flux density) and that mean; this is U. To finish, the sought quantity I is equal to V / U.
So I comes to 0.1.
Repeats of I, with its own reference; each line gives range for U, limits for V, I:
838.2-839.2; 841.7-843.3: 0.4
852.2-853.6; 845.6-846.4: 0.8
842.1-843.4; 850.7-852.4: 0.3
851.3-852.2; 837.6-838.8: 1.7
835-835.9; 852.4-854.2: 6.2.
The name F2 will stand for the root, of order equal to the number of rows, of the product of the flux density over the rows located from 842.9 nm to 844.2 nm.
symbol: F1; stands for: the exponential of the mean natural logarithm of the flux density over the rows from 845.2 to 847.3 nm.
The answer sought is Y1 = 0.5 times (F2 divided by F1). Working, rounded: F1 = 3.49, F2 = 3.61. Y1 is 0.517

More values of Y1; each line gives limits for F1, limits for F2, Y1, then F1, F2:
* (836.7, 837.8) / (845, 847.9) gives 0.473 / 3.67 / 3.47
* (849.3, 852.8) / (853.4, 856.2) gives 0.462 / 3.48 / 3.22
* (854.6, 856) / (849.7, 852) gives 0.518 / 3.34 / 3.46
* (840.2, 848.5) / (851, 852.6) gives 0.489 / 3.59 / 3.51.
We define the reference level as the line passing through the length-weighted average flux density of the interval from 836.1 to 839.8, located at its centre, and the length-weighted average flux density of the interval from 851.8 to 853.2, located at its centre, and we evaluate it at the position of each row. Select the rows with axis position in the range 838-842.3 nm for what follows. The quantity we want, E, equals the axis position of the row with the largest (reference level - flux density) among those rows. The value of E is 839.477 nm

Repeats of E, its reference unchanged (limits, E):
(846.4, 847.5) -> 847.440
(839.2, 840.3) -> 839.477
